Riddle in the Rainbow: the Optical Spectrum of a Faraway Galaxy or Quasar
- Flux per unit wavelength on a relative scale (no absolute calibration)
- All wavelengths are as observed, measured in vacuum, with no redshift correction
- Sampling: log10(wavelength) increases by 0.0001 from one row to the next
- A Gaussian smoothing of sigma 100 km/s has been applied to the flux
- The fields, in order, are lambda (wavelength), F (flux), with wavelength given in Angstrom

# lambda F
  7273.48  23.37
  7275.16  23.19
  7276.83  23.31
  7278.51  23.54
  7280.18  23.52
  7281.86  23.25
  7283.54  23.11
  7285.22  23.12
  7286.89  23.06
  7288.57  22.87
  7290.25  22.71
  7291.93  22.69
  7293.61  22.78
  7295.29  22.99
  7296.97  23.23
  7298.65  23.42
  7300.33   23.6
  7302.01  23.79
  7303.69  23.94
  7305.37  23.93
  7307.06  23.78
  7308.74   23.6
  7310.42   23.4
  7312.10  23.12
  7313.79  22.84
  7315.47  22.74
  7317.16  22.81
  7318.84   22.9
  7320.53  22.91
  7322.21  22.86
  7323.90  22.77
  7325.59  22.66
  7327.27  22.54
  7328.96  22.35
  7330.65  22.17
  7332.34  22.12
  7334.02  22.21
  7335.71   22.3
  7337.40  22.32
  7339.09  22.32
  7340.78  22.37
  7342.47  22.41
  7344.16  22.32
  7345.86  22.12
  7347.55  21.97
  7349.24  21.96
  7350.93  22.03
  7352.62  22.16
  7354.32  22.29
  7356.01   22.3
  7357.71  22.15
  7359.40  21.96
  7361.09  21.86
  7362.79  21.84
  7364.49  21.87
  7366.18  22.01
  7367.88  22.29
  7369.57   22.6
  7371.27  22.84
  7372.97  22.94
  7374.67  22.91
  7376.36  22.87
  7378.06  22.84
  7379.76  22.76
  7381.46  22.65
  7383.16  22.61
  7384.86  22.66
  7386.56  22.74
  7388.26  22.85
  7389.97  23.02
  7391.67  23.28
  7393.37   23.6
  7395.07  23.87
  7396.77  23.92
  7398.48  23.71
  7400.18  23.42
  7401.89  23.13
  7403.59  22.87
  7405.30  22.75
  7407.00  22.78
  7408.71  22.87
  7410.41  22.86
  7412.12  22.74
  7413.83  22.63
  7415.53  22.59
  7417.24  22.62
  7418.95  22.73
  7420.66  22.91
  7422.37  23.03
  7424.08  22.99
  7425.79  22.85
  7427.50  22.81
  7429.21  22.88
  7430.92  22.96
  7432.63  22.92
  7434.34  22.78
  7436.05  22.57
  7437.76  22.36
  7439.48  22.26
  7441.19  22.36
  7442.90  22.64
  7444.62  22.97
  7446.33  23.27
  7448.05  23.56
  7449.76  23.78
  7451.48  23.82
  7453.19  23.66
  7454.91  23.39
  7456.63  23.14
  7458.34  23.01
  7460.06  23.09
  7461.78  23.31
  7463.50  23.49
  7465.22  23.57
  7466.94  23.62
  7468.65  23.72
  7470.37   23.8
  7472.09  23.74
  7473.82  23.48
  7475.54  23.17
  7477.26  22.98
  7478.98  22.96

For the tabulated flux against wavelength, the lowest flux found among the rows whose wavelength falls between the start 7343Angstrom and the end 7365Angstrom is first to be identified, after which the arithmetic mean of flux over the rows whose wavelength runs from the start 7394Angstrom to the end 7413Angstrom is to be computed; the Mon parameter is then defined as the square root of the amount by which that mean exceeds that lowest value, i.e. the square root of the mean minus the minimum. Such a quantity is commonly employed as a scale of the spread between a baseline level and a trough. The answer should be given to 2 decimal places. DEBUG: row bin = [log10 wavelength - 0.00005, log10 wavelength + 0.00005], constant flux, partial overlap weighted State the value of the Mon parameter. 1.16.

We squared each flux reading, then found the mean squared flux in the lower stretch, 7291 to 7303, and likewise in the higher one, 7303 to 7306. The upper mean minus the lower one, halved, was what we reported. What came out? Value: 17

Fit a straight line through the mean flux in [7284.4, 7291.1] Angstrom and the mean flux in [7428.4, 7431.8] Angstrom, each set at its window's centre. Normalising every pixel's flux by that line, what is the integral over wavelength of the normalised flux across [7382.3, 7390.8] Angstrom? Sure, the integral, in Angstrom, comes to 8.4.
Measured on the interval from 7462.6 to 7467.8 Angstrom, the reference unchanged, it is 5.3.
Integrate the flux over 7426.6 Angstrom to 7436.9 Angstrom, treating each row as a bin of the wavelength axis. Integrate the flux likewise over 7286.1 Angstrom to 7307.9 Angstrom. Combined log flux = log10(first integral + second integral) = 2.87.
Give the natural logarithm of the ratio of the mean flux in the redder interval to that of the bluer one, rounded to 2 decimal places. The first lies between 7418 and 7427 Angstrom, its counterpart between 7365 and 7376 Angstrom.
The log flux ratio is 0.01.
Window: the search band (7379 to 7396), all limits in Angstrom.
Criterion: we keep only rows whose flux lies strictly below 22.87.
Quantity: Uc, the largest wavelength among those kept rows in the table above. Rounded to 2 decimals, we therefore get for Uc 7388.26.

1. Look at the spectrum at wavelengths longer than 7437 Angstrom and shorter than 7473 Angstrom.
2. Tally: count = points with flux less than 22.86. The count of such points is 4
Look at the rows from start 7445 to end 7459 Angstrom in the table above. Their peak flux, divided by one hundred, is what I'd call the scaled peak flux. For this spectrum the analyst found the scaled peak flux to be 0.238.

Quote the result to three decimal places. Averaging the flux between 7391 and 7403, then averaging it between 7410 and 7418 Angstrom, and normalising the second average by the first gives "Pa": 0.963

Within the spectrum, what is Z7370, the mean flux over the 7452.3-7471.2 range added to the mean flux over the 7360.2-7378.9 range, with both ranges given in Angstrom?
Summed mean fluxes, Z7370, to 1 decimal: 45.9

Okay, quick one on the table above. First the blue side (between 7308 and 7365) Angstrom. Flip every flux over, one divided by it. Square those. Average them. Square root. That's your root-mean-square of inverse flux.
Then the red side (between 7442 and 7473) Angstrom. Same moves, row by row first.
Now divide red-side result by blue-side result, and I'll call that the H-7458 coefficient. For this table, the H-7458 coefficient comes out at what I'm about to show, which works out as 0.96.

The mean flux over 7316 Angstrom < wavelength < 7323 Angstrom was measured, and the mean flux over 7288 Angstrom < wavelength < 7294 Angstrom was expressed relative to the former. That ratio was 0.995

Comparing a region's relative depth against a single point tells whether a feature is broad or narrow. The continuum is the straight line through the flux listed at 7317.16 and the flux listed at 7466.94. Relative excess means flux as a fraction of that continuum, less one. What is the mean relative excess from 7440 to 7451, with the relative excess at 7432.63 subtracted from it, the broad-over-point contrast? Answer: 0.005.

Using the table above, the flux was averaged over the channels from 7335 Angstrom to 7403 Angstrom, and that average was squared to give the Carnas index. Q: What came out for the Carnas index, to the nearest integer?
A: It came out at 511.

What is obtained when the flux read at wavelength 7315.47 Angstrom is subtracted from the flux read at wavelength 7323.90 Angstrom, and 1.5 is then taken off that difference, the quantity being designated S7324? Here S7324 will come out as -1.5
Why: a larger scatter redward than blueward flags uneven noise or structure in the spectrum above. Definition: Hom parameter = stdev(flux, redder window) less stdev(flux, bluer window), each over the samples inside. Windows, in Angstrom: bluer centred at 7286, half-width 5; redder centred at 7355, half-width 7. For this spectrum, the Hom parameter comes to -0.03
